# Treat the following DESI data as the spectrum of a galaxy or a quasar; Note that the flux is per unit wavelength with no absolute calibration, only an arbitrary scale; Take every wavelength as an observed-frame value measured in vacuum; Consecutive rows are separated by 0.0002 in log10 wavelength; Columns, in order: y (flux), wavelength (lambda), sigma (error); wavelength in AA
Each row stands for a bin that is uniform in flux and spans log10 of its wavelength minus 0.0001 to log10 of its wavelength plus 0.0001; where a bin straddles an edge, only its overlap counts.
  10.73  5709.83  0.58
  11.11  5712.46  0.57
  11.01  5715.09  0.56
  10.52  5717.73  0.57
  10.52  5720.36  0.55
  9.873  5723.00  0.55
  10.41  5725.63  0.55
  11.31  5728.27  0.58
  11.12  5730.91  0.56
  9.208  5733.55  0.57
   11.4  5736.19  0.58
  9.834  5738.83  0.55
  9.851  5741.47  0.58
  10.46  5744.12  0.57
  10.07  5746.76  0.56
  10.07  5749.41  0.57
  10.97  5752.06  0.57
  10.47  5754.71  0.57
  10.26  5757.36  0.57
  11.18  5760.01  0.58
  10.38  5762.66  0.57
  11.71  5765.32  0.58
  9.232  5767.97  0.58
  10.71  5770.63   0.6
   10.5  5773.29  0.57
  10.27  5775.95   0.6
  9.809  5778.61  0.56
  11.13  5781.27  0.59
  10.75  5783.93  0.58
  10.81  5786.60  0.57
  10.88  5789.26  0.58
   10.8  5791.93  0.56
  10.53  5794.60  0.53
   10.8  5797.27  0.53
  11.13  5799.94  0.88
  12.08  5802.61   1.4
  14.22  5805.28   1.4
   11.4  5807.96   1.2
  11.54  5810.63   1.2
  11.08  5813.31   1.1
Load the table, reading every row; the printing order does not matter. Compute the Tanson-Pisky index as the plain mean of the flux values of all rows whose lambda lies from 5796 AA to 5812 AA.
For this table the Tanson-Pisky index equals 11.9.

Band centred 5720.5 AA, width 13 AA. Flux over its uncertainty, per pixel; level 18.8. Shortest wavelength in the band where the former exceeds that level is 5715.09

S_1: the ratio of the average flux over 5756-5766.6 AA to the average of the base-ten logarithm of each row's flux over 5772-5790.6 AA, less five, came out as 5.6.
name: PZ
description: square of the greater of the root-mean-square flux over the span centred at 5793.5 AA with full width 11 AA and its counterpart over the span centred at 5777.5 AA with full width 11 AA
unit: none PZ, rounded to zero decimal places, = 116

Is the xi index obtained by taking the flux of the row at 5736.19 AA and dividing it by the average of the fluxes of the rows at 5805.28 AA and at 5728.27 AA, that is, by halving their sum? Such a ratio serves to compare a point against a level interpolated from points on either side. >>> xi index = 0.89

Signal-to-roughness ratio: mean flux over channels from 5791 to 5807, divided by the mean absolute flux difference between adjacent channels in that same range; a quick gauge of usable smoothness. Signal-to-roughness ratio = 15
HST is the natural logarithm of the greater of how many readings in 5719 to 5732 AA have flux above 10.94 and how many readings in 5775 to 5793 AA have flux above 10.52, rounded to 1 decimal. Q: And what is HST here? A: 1.6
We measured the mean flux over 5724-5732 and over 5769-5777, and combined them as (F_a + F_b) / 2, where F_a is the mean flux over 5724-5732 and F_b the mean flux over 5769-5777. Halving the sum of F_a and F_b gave 10.7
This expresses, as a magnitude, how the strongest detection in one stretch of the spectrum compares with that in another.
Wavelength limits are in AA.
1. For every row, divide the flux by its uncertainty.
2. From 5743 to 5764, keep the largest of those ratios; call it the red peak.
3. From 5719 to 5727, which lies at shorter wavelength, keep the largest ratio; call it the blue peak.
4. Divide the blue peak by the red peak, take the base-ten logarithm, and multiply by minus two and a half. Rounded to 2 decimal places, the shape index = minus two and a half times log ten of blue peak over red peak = 0.01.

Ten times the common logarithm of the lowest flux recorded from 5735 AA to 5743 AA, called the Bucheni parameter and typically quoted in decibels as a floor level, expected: 9.9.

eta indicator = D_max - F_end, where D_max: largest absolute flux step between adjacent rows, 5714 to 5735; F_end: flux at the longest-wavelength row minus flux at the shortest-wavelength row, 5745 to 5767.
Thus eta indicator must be 0.27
